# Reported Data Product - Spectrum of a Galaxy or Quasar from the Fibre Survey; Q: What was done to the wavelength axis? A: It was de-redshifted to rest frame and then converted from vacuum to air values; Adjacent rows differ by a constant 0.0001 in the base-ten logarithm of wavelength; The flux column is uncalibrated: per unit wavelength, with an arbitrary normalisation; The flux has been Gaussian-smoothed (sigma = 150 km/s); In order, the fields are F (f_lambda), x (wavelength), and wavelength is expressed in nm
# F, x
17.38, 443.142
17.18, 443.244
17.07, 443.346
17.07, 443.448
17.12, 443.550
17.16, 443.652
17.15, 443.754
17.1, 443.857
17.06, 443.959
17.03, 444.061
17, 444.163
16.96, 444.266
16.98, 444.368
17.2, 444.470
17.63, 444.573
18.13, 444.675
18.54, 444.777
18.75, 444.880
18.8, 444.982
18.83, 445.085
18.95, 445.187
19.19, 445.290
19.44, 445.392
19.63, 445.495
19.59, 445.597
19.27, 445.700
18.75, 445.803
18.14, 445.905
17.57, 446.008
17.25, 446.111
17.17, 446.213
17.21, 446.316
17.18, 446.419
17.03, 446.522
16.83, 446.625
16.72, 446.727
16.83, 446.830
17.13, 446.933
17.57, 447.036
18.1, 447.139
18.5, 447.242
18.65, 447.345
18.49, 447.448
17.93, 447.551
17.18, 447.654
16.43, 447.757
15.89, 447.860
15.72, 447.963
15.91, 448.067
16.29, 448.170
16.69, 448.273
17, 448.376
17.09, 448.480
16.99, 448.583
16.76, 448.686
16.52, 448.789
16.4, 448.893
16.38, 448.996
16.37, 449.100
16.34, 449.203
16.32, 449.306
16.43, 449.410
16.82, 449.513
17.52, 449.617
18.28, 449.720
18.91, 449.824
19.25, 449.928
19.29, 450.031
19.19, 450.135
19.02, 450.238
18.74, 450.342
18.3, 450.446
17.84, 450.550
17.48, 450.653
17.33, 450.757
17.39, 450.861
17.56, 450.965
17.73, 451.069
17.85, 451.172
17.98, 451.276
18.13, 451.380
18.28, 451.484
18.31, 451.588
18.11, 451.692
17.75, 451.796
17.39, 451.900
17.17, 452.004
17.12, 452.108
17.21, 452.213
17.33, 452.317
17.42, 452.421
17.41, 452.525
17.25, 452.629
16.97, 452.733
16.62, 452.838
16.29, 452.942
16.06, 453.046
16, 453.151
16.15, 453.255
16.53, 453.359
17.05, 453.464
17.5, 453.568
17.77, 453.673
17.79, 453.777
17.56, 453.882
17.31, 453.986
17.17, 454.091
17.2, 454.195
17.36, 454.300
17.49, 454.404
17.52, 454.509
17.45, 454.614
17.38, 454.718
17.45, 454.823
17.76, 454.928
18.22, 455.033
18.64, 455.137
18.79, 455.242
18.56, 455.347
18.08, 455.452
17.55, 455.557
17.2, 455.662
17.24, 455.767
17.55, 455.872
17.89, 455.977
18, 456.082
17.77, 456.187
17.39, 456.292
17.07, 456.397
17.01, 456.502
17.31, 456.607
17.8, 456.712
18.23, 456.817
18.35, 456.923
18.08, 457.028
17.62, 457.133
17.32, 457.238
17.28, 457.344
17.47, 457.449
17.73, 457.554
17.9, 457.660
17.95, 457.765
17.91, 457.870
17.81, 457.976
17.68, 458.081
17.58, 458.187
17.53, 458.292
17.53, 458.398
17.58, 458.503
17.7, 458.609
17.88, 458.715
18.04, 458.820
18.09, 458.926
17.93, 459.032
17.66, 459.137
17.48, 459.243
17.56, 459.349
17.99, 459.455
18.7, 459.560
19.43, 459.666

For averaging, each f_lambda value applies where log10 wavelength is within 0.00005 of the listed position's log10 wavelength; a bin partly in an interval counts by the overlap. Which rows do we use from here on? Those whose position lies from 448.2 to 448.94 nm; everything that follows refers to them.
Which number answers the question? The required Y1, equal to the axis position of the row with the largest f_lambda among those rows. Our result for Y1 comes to 448.480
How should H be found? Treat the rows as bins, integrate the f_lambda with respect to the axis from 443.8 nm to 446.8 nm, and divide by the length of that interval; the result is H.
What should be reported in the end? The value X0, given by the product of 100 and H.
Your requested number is 1792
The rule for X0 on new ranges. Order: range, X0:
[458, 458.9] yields 1771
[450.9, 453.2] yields 1736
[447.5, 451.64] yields 1740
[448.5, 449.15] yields 1660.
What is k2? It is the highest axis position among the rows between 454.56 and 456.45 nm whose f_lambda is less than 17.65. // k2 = 456.397 nm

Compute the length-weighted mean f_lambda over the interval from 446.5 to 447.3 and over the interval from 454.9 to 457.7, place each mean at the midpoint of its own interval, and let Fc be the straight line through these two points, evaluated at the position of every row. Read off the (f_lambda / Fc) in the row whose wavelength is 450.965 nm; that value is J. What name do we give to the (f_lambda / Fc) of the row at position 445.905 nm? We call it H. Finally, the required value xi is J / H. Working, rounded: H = 1.05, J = 1.00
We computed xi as 0.96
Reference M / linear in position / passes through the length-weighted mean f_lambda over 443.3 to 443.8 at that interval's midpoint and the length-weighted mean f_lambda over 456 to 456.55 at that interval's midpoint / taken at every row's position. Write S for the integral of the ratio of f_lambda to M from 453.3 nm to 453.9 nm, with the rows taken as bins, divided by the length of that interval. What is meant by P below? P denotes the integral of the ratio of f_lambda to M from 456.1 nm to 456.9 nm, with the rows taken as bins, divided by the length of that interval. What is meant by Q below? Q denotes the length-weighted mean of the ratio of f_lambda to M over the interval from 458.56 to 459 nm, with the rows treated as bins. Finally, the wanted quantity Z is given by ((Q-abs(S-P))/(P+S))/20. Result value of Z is 0.0253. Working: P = 1.00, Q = 1.02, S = 1.00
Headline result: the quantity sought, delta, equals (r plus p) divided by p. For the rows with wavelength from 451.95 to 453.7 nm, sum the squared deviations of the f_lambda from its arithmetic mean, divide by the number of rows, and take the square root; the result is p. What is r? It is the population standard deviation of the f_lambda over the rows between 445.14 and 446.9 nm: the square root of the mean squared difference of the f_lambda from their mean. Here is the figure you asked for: 3.0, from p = 0.53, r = 1.08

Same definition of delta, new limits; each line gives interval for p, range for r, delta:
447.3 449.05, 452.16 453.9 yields 1.7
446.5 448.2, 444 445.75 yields 2.1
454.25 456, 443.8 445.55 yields 3.0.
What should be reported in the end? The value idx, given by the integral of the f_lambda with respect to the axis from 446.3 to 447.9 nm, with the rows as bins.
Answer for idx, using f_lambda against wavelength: 27.8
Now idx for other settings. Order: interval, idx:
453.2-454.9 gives 29.4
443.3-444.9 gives 27.8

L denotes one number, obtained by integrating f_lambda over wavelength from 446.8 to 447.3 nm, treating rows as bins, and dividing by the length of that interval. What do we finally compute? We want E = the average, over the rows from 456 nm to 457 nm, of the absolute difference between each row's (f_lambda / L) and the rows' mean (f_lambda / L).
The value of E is 0.023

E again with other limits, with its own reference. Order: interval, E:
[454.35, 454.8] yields 0.003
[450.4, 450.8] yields 0.019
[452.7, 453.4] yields 0.016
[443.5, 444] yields 0.002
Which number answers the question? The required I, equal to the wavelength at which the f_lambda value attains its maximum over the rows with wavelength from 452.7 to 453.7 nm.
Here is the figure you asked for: 453.673 nm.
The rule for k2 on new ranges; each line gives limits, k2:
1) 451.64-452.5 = 452.421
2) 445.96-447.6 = 447.036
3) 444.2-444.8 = 444.573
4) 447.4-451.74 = 450.965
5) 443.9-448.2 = 448.170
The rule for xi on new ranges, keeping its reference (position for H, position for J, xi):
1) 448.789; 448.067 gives 0.96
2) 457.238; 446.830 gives 1.00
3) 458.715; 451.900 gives 0.99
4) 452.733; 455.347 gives 1.09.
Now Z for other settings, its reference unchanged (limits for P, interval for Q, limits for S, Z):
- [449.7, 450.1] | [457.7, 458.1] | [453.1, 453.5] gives 0.0213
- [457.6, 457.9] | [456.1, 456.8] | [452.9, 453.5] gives 0.0233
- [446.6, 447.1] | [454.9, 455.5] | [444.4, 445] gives 0.0241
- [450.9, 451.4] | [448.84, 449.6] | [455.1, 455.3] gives 0.0217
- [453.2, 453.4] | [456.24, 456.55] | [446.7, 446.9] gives 0.0247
